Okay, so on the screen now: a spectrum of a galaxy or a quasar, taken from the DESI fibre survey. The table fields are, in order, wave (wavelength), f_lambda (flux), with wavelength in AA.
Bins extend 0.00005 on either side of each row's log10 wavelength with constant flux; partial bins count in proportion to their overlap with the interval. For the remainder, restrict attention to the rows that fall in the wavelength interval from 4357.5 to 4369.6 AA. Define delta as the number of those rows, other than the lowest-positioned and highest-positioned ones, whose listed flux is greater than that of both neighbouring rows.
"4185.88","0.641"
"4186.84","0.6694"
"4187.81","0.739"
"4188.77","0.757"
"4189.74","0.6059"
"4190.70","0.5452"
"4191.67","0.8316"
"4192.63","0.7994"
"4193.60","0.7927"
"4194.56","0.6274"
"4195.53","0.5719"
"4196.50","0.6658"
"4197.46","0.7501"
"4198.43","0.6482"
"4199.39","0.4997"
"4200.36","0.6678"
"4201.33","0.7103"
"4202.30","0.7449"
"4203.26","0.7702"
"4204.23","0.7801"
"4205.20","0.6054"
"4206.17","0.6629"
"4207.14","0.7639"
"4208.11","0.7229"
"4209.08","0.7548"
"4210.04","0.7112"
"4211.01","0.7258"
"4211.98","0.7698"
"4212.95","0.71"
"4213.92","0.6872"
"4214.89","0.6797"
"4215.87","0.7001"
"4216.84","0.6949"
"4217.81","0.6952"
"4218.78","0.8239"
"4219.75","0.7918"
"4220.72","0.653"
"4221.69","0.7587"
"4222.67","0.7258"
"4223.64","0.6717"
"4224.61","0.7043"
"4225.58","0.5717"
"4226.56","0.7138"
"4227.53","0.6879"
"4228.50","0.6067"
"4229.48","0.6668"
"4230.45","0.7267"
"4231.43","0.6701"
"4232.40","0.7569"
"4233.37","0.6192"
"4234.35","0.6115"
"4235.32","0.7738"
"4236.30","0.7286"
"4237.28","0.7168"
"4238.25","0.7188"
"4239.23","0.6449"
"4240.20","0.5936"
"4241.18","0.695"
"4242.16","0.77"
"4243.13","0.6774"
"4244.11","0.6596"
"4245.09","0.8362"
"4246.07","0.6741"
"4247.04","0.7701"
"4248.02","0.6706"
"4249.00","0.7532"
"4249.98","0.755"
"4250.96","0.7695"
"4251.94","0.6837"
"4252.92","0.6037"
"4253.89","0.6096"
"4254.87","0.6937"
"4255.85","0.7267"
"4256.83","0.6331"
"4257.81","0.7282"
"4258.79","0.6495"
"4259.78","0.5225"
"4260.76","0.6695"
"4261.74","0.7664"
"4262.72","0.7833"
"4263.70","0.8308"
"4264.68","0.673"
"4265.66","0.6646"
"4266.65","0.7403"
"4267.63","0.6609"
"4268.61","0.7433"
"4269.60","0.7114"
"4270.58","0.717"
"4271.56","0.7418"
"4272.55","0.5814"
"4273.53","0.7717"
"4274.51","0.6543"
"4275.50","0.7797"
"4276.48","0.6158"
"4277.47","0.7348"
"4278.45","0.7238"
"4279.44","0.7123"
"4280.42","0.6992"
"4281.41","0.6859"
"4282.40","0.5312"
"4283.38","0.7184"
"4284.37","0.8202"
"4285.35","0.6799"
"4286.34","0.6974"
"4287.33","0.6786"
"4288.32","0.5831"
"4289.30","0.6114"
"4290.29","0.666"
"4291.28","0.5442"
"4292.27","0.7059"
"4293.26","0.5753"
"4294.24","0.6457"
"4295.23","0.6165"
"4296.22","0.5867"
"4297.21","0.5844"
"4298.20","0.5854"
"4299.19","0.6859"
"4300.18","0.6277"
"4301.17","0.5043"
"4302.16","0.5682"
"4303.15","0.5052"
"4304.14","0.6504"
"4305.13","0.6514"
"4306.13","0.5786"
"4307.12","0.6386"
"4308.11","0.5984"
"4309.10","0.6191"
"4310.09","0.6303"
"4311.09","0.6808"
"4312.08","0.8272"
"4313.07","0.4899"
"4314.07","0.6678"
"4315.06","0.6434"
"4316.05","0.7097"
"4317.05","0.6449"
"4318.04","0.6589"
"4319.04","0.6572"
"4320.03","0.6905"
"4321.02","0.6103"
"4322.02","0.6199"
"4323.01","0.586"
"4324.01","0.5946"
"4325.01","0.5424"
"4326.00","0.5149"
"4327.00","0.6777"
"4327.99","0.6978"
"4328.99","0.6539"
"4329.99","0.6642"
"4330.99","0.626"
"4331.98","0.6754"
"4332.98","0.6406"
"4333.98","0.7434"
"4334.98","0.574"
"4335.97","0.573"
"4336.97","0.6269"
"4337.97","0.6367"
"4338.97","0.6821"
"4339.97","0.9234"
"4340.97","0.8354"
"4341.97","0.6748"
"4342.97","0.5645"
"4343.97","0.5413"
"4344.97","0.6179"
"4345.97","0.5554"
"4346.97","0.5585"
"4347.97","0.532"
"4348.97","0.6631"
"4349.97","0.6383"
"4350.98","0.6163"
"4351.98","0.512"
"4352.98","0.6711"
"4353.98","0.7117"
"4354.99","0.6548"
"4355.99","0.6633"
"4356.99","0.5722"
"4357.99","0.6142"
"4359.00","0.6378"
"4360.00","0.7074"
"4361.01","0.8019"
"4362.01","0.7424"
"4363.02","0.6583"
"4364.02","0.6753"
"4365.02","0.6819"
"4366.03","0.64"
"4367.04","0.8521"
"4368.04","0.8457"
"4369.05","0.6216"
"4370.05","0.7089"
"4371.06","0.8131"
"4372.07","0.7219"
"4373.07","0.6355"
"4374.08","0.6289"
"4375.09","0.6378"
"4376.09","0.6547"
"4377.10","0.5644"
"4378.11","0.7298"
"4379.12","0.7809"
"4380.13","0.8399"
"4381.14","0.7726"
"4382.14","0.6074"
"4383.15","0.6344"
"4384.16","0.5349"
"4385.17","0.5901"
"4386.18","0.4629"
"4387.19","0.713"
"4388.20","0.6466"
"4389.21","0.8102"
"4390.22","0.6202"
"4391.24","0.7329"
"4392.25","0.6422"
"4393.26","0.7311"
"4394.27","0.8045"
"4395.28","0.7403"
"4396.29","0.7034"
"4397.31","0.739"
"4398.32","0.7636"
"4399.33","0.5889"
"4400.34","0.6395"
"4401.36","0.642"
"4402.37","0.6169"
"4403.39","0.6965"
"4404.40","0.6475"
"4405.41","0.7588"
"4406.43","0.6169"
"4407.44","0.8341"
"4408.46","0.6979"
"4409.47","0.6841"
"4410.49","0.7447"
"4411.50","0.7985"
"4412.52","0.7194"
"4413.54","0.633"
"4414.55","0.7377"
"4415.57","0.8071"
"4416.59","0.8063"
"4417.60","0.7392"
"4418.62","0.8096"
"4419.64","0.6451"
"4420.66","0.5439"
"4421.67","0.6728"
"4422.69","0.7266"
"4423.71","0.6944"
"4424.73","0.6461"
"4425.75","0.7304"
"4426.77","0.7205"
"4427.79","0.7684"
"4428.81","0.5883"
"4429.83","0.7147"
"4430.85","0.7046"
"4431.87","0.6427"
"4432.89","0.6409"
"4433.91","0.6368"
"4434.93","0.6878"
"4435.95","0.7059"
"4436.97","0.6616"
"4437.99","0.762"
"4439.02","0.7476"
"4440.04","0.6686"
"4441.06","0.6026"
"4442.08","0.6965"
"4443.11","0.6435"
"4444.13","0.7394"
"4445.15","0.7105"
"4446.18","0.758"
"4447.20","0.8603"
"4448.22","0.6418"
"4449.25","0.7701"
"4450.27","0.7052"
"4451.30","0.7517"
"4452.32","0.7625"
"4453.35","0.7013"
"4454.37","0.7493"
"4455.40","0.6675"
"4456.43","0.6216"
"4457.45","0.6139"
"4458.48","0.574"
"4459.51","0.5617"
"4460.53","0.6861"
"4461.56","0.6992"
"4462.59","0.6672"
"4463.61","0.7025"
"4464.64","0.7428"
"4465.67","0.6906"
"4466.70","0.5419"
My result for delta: 3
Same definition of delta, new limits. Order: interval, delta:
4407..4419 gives 2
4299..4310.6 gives 3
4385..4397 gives 4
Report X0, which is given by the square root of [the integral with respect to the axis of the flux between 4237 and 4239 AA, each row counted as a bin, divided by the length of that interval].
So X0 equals 0.84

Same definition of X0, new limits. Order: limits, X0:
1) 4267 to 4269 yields 0.84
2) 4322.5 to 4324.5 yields 0.77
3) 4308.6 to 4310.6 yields 0.79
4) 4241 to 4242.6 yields 0.86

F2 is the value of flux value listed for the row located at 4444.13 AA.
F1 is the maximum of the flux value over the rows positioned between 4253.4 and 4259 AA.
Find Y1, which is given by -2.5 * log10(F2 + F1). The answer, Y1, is -0.417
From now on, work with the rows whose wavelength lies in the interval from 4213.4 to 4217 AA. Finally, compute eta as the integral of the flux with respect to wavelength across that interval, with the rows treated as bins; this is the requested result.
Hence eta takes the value 2.5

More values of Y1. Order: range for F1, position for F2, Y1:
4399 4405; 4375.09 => -0.313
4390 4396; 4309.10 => -0.383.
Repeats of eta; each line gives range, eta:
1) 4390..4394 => 2.8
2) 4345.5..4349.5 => 2.3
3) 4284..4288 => 2.8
